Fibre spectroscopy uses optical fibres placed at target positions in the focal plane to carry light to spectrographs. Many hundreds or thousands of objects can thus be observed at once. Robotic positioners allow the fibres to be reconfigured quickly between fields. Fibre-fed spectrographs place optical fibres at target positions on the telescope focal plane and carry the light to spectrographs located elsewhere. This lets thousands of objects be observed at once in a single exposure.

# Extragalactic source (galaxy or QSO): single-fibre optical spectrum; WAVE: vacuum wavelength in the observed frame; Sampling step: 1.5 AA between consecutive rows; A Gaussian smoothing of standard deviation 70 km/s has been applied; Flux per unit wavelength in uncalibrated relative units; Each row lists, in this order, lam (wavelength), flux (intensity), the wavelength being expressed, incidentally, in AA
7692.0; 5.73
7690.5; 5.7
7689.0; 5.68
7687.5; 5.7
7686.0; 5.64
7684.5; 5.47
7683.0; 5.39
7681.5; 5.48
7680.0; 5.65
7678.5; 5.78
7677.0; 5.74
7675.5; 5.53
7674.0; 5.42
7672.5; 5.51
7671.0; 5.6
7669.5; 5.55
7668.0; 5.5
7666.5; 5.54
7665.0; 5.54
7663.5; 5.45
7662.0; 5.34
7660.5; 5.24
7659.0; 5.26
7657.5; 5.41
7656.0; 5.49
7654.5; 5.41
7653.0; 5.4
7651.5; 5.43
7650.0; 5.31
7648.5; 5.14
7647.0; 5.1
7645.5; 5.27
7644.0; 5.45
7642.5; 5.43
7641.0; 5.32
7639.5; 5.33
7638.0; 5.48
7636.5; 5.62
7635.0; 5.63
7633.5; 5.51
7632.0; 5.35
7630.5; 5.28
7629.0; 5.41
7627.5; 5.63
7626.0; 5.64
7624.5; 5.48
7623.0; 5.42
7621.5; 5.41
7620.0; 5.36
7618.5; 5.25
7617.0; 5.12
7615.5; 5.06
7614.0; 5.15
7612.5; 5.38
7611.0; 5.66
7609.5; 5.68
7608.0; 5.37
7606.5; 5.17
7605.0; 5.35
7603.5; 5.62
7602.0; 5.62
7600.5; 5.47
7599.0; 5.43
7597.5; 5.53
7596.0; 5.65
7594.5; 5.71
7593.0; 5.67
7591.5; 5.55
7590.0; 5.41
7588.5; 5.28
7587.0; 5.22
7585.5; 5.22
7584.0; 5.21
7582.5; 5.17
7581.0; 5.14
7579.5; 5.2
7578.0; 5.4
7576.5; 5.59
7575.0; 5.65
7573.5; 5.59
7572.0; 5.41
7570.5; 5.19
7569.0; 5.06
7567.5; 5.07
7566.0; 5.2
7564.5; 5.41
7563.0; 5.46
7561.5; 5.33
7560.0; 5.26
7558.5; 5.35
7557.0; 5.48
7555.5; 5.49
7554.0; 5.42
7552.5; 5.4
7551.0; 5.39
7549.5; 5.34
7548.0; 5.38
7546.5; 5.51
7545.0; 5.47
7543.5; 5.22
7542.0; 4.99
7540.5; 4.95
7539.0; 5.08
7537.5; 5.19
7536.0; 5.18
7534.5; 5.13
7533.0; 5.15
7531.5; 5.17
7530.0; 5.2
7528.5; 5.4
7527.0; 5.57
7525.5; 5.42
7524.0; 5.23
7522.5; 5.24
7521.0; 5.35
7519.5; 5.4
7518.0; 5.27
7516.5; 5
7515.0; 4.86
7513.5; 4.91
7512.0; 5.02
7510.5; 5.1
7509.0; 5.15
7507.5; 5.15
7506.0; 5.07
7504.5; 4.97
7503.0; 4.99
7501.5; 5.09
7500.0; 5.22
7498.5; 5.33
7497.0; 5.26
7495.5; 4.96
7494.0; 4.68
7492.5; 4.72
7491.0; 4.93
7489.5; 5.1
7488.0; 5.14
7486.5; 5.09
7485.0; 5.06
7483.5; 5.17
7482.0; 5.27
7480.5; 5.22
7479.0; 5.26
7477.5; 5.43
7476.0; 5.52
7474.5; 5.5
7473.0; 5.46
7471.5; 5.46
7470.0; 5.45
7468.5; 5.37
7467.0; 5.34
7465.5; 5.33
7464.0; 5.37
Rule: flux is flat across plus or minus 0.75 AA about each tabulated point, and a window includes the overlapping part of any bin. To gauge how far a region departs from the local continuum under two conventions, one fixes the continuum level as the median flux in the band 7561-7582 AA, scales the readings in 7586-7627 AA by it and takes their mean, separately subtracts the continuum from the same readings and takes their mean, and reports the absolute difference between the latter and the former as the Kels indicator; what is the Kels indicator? 0.95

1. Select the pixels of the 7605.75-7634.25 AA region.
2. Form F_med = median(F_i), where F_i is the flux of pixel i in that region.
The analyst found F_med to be 5.38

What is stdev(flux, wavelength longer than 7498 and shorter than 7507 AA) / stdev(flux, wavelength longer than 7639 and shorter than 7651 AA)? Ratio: 1.1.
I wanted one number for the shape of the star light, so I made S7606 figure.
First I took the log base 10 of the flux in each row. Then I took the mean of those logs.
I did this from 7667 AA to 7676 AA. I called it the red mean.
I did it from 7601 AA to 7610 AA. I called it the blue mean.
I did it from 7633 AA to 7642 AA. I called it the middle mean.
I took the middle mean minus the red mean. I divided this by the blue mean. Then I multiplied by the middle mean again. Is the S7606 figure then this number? -0.003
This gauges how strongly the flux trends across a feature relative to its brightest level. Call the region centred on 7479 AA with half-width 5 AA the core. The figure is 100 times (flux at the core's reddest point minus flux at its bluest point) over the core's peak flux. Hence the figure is -6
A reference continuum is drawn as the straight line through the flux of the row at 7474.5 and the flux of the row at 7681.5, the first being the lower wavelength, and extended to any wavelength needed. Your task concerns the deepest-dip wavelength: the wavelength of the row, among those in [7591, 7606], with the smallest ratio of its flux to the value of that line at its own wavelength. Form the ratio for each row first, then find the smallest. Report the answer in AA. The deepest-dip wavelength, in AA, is 7605.0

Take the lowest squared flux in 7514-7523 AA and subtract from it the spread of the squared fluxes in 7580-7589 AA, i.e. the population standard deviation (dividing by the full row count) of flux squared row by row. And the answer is 23.2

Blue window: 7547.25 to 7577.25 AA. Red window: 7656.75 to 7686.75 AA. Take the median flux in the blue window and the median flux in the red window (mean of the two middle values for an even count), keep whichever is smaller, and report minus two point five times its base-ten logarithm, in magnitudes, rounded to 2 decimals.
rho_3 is -1.83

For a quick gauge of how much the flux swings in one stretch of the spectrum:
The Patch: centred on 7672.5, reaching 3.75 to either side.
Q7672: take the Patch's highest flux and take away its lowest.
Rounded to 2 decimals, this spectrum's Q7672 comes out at 0.18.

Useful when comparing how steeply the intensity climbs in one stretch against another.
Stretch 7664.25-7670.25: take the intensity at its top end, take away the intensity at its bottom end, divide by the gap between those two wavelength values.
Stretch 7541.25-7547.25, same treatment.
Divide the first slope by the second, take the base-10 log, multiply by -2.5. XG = 4.3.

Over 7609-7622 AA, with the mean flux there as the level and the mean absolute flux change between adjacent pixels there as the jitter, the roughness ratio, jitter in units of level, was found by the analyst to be 0.0227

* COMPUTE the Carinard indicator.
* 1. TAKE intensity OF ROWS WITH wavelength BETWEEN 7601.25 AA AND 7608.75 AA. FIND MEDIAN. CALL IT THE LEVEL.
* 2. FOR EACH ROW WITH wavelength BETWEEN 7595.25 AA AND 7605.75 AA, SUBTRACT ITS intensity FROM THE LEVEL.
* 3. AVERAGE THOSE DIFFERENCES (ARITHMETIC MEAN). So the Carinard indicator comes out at -0.15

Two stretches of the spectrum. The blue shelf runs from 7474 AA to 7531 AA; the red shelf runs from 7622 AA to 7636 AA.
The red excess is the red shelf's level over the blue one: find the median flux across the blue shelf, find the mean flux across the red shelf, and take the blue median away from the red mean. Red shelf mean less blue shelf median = 0.32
